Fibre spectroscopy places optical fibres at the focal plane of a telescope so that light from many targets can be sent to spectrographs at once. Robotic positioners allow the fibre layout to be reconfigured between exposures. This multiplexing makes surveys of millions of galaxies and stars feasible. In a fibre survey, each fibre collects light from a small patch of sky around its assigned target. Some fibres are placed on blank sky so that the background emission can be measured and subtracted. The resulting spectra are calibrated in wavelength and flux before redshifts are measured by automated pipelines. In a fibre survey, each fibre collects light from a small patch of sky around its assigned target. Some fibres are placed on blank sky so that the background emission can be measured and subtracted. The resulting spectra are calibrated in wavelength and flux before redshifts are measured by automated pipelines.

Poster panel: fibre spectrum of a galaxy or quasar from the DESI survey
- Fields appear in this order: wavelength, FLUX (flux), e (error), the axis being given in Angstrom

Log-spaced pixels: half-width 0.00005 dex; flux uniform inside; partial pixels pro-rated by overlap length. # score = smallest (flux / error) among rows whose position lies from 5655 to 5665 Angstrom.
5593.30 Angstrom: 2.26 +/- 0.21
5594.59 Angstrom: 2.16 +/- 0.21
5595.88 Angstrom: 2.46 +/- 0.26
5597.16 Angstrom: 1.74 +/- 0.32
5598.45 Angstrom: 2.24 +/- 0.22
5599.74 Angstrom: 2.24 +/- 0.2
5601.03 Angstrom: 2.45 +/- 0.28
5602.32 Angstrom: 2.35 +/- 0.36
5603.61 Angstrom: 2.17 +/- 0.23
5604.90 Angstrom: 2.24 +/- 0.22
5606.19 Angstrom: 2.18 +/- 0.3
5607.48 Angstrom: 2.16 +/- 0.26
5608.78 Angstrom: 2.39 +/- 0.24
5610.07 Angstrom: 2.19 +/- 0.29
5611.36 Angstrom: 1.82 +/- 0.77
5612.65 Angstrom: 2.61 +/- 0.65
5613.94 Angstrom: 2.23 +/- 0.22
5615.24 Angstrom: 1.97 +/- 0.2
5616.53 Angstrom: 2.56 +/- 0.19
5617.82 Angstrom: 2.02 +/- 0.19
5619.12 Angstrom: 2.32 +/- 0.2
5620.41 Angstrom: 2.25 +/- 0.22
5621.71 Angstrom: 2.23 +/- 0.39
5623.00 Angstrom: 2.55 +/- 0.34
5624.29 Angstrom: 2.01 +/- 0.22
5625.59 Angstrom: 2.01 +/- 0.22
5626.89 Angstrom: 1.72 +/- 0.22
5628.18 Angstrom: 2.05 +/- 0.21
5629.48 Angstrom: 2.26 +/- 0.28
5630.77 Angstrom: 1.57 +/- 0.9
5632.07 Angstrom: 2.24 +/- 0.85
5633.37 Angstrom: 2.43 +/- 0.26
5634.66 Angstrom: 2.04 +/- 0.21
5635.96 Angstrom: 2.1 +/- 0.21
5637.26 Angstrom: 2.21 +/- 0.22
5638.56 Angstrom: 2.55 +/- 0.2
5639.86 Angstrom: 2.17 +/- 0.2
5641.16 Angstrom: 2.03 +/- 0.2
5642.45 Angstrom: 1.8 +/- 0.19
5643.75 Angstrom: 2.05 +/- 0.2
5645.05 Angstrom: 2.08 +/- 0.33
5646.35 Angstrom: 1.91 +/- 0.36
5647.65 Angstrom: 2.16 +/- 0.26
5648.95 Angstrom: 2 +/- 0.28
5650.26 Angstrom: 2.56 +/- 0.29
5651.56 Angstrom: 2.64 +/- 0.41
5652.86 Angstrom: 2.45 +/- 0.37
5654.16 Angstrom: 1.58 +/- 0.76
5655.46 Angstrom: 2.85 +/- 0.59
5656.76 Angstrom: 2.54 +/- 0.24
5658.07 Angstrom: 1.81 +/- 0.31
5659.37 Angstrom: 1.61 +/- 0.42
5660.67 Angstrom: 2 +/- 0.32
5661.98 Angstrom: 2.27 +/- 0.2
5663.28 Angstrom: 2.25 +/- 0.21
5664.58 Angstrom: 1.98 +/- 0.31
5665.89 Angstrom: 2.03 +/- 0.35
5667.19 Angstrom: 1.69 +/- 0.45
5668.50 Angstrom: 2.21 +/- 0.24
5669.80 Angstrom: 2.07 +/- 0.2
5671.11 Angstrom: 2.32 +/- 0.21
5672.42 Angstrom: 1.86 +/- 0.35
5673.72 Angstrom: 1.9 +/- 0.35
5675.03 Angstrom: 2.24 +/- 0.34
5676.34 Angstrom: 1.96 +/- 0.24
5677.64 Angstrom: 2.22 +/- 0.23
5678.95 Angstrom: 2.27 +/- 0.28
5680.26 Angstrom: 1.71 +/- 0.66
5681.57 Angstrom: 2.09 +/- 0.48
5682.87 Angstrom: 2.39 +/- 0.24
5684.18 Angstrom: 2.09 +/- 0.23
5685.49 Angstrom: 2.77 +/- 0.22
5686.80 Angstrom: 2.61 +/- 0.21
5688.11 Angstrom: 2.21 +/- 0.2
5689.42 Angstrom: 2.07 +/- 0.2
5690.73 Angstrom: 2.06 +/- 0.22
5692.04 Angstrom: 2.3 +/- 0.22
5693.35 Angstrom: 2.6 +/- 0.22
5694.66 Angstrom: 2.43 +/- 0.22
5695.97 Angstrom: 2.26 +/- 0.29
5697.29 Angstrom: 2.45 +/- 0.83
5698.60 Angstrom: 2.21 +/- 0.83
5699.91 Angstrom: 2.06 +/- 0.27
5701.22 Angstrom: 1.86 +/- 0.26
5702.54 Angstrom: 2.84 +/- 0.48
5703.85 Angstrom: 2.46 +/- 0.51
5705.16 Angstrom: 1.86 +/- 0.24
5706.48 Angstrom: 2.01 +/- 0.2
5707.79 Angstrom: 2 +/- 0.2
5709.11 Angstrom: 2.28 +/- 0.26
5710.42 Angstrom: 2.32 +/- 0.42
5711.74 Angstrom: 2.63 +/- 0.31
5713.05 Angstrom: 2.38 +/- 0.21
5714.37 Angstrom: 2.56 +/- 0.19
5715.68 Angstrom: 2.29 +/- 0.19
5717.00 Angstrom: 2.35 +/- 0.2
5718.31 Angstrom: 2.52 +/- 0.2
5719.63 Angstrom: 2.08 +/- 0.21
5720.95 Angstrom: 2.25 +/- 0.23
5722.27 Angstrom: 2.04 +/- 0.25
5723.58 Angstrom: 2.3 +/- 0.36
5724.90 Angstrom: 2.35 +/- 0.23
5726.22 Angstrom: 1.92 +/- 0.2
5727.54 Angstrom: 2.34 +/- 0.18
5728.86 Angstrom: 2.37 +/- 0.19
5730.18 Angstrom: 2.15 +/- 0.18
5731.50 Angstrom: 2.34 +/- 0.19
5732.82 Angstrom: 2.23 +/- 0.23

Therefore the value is 4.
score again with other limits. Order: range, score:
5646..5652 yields 5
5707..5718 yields 6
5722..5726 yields 6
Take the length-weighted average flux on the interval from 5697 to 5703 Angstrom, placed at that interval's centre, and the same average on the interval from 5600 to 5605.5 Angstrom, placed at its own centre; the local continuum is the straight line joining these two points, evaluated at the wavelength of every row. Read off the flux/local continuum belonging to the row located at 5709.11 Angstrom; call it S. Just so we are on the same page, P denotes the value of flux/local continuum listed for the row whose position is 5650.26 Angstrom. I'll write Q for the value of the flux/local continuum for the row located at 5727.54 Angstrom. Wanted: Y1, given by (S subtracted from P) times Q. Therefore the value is 0.12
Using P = 1.12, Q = 1.04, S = 1.01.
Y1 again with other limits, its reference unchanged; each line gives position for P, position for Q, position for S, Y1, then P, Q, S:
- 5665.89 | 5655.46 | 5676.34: 0.04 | 0.89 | 1.25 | 0.86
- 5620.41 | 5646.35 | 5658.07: 0.16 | 0.98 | 0.84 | 0.80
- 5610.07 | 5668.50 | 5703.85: -0.13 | 0.95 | 0.97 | 1.09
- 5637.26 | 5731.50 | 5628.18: 0.07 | 0.97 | 1.04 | 0.90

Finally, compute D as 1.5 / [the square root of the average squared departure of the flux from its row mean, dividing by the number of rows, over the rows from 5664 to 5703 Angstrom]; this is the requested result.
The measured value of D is 5.4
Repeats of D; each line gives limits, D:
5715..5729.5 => 9.1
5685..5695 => 6.1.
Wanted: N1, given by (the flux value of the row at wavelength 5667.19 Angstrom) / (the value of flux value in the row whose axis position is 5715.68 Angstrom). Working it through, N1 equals 0.74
